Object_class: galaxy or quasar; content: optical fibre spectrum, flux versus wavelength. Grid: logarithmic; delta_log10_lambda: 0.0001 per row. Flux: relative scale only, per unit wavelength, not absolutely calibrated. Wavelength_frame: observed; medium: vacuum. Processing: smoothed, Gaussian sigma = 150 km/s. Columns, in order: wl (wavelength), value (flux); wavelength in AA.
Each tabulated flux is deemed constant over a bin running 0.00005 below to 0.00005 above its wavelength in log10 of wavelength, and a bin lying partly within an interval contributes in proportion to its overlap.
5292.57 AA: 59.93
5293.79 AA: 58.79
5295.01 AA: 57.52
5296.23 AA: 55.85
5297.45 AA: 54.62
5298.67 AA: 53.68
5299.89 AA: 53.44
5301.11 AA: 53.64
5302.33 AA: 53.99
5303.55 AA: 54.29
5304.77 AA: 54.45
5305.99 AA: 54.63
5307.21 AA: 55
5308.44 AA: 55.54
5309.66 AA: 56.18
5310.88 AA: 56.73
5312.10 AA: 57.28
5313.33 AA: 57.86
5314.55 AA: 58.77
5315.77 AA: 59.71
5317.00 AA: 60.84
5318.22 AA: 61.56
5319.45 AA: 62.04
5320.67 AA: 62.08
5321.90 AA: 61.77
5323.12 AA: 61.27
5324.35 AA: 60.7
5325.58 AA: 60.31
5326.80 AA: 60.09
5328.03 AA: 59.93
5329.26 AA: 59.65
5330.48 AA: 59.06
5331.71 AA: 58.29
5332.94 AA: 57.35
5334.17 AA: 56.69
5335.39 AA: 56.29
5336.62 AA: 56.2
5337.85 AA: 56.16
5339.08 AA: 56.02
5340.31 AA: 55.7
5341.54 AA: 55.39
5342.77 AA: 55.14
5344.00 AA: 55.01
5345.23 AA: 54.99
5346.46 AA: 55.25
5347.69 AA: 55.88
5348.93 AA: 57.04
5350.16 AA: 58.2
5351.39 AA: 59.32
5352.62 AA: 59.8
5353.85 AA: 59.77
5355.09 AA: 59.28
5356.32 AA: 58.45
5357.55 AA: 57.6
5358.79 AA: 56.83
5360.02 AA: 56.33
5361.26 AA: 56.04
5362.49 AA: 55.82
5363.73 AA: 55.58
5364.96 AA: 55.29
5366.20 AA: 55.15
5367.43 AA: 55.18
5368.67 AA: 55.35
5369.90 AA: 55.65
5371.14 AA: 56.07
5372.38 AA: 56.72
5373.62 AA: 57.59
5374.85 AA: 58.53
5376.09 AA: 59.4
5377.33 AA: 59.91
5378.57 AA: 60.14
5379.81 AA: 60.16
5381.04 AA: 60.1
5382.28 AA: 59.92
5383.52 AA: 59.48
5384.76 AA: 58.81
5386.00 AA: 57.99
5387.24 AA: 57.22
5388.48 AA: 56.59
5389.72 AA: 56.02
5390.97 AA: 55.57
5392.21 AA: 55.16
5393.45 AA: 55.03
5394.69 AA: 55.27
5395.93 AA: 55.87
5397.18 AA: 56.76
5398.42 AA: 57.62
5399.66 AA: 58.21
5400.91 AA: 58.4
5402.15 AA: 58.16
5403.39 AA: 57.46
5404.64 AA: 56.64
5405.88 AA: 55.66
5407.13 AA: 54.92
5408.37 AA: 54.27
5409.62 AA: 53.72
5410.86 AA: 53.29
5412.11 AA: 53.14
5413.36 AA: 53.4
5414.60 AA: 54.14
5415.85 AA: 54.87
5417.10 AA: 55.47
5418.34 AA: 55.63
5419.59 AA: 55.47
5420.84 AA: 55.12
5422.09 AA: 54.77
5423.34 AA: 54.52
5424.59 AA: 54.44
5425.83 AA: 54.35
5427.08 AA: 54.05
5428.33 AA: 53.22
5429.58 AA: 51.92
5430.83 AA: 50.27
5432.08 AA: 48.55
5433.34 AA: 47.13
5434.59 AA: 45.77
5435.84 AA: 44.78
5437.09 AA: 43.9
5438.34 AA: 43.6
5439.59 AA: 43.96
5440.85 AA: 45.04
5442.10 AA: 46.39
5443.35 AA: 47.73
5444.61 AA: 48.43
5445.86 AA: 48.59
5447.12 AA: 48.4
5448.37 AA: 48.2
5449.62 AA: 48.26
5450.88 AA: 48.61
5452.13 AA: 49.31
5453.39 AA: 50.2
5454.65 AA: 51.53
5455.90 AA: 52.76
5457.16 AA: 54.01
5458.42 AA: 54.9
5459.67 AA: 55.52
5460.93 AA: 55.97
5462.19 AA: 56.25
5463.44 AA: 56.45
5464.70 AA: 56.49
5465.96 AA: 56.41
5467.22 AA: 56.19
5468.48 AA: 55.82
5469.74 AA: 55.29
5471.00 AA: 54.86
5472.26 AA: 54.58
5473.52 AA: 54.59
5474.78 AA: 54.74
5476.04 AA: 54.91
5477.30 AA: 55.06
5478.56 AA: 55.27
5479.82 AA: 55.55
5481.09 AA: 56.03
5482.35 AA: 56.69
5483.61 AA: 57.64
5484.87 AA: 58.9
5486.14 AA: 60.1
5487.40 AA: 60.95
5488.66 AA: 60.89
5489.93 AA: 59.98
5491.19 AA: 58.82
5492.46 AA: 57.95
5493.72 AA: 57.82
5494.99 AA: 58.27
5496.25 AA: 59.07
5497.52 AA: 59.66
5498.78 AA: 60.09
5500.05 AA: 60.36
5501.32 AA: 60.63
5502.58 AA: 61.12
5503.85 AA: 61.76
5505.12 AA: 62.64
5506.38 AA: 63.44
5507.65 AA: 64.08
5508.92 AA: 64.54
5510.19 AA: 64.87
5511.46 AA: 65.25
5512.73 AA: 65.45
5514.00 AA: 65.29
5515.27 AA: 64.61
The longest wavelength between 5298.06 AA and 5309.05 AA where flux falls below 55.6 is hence 5308.44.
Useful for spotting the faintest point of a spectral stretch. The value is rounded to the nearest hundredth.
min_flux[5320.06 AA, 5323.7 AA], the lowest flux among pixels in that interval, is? 61.27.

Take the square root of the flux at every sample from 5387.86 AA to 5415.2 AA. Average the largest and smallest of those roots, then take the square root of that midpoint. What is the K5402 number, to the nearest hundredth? 2.73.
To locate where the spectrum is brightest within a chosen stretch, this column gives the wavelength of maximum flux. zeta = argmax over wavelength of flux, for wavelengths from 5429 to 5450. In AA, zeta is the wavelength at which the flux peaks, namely 5429.58 AA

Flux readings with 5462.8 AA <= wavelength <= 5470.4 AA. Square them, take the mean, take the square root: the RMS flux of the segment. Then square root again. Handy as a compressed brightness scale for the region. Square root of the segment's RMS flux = 7.49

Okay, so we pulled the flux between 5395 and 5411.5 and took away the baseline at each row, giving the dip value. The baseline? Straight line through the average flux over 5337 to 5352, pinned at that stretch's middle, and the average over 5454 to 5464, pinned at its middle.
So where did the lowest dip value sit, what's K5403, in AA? 5410.86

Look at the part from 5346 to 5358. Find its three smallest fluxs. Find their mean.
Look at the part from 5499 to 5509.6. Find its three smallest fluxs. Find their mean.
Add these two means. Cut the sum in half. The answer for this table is 58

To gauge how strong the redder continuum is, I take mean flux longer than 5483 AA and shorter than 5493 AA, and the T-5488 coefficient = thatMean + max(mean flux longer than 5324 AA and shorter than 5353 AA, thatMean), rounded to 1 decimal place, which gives 118.8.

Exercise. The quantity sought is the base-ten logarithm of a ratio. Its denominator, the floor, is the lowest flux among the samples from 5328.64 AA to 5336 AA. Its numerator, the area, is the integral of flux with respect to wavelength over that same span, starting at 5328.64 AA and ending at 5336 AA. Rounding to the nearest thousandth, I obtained 0.879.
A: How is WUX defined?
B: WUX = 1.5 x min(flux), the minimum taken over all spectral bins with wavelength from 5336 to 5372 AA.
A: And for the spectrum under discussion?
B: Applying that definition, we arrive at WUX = 82.5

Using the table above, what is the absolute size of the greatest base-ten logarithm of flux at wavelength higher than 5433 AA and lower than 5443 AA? 1.67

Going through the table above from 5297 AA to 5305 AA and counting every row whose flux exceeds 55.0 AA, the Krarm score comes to 0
